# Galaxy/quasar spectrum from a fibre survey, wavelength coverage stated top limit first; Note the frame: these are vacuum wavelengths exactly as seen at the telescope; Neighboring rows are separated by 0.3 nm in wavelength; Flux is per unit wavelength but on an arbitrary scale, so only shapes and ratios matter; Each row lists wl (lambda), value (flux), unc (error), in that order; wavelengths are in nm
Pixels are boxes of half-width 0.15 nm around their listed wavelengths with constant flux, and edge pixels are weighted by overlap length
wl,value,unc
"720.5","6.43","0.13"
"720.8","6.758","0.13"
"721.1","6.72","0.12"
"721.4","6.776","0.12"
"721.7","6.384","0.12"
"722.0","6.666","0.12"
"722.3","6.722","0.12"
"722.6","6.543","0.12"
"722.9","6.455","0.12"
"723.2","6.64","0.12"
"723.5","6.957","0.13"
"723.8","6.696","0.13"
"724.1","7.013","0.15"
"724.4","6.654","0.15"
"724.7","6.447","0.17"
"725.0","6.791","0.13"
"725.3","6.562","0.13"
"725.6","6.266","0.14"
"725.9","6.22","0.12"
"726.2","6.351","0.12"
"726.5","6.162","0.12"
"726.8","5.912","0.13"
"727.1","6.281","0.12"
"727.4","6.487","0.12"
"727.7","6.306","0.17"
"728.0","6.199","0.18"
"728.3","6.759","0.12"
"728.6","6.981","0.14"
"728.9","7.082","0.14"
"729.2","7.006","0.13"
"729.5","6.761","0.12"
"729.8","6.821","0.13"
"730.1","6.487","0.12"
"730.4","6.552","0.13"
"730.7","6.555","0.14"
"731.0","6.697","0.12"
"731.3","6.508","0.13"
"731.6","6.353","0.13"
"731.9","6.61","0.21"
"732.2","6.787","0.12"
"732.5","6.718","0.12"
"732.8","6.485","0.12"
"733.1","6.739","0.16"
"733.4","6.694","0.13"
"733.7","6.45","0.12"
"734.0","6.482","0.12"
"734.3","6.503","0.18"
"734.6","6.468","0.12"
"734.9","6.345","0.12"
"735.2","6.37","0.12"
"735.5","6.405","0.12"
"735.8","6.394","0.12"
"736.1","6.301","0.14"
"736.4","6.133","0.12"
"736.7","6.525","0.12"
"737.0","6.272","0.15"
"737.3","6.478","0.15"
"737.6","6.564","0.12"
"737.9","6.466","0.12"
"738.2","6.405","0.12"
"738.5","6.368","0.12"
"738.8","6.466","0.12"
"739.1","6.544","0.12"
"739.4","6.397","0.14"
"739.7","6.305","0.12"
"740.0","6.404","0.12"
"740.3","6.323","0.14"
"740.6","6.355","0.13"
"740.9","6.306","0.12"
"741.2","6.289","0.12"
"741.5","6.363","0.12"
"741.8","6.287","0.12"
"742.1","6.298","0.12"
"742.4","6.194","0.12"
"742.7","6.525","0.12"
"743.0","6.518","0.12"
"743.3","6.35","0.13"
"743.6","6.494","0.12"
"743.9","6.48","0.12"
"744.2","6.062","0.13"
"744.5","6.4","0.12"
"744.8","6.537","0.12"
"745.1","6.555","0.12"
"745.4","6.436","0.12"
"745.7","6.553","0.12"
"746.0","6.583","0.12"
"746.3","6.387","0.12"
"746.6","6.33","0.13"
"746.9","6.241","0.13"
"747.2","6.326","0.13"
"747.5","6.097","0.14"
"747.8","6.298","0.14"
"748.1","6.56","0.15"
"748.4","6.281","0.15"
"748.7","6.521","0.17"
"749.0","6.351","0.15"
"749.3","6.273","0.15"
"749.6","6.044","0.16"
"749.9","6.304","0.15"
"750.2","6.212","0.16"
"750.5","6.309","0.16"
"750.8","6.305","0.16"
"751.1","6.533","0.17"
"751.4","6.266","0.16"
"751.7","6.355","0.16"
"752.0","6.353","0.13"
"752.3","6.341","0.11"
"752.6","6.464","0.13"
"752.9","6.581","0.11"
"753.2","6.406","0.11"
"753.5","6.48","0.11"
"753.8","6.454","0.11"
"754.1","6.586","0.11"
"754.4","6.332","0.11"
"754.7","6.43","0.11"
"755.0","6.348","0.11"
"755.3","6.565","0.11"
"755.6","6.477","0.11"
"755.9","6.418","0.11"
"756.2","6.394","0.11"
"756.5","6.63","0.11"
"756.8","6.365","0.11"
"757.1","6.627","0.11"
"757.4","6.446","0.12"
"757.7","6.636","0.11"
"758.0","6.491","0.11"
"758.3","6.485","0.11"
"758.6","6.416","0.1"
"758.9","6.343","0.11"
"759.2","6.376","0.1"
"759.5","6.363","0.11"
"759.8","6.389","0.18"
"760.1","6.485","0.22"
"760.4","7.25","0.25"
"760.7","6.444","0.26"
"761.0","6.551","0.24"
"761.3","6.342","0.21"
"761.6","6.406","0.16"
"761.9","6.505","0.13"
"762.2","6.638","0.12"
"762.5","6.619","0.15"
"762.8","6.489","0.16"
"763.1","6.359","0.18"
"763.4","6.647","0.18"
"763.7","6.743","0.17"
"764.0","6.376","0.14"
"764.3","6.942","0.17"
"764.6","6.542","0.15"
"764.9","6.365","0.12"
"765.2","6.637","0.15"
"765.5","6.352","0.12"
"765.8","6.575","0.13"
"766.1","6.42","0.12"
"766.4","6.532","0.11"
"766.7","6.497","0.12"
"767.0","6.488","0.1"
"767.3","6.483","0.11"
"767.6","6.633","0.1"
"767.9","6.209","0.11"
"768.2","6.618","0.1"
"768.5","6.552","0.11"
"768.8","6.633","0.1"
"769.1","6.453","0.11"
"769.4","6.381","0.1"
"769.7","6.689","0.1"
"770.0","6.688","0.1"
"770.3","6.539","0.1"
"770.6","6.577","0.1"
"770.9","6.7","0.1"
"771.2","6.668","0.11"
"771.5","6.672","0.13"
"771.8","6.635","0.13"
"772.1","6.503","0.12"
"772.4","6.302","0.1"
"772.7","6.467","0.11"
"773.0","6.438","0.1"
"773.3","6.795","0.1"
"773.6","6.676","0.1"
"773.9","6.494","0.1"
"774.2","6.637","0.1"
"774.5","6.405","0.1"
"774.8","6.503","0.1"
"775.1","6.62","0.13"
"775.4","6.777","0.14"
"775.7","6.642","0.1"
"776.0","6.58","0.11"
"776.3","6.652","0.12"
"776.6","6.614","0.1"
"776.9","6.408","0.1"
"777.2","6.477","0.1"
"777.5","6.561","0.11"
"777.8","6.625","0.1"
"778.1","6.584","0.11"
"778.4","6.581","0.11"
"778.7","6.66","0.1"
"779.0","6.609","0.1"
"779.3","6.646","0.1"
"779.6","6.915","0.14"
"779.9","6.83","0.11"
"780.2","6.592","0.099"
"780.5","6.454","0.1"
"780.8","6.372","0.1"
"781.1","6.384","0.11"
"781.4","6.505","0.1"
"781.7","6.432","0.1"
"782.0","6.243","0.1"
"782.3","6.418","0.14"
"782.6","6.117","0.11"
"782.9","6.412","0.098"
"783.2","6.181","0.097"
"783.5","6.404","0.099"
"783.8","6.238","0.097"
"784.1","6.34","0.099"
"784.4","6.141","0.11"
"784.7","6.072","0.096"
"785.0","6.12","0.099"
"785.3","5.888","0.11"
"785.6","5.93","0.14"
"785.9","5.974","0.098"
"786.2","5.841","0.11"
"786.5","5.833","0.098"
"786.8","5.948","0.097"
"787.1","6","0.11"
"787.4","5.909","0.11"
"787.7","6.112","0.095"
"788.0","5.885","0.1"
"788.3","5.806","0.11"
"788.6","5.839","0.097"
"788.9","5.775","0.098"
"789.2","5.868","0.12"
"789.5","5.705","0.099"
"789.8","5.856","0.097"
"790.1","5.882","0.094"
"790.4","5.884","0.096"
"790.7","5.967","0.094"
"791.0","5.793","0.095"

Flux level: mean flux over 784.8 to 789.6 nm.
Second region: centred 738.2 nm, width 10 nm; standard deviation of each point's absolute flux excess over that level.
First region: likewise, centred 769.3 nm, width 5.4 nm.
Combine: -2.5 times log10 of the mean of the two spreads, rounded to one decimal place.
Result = 2.3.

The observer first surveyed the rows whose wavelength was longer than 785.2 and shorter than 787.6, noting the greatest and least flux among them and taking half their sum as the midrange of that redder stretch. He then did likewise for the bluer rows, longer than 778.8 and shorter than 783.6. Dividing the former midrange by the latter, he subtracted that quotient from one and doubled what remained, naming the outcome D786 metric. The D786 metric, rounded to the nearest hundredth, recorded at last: 0.18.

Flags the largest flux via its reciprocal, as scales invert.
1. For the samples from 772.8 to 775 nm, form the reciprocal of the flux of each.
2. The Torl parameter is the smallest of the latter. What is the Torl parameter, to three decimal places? 0.147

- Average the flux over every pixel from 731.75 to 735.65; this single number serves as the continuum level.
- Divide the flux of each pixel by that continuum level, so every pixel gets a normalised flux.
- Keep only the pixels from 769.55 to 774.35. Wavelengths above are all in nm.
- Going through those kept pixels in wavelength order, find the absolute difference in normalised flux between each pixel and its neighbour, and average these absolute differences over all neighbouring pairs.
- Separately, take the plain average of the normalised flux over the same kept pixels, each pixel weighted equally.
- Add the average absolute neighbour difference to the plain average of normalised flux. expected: 1.03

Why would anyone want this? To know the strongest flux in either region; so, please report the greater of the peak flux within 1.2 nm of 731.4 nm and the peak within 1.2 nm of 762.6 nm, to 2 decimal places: 6.79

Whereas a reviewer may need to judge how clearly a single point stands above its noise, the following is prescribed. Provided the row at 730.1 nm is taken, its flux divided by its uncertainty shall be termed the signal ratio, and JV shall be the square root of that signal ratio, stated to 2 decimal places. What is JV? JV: 7.35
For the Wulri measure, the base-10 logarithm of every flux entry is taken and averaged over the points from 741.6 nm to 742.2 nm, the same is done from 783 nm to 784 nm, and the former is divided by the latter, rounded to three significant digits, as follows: 1.00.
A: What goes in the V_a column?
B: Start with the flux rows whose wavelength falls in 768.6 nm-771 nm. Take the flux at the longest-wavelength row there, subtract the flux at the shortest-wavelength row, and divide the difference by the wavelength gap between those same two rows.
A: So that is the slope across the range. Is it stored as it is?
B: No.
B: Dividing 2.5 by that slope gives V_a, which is 78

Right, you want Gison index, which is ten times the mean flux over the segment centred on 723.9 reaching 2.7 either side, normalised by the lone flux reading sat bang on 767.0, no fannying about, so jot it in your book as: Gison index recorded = 10.1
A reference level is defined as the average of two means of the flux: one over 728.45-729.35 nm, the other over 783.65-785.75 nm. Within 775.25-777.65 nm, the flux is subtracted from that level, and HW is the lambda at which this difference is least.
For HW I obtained 775.4 nm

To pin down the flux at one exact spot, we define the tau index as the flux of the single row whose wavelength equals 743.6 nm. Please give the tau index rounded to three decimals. 6.494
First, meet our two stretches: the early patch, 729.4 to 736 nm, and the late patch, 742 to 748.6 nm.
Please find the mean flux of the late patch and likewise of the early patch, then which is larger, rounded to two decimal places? 6.55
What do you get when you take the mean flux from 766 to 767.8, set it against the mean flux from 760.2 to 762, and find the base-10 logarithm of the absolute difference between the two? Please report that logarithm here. -1.1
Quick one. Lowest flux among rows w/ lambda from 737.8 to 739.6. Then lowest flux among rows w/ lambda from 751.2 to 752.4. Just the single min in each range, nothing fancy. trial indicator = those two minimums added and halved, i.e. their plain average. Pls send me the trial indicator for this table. 6.32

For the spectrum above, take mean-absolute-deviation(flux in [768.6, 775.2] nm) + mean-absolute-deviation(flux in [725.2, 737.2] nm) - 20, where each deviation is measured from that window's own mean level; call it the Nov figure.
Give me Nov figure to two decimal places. -19.70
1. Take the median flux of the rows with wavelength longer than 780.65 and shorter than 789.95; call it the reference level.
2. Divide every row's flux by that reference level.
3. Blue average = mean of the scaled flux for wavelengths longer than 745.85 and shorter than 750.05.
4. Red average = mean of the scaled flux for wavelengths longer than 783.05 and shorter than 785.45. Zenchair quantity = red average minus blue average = -0.026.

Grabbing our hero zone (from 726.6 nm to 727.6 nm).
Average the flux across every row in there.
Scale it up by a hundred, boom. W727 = 623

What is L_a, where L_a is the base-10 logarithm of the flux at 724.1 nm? 0.846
